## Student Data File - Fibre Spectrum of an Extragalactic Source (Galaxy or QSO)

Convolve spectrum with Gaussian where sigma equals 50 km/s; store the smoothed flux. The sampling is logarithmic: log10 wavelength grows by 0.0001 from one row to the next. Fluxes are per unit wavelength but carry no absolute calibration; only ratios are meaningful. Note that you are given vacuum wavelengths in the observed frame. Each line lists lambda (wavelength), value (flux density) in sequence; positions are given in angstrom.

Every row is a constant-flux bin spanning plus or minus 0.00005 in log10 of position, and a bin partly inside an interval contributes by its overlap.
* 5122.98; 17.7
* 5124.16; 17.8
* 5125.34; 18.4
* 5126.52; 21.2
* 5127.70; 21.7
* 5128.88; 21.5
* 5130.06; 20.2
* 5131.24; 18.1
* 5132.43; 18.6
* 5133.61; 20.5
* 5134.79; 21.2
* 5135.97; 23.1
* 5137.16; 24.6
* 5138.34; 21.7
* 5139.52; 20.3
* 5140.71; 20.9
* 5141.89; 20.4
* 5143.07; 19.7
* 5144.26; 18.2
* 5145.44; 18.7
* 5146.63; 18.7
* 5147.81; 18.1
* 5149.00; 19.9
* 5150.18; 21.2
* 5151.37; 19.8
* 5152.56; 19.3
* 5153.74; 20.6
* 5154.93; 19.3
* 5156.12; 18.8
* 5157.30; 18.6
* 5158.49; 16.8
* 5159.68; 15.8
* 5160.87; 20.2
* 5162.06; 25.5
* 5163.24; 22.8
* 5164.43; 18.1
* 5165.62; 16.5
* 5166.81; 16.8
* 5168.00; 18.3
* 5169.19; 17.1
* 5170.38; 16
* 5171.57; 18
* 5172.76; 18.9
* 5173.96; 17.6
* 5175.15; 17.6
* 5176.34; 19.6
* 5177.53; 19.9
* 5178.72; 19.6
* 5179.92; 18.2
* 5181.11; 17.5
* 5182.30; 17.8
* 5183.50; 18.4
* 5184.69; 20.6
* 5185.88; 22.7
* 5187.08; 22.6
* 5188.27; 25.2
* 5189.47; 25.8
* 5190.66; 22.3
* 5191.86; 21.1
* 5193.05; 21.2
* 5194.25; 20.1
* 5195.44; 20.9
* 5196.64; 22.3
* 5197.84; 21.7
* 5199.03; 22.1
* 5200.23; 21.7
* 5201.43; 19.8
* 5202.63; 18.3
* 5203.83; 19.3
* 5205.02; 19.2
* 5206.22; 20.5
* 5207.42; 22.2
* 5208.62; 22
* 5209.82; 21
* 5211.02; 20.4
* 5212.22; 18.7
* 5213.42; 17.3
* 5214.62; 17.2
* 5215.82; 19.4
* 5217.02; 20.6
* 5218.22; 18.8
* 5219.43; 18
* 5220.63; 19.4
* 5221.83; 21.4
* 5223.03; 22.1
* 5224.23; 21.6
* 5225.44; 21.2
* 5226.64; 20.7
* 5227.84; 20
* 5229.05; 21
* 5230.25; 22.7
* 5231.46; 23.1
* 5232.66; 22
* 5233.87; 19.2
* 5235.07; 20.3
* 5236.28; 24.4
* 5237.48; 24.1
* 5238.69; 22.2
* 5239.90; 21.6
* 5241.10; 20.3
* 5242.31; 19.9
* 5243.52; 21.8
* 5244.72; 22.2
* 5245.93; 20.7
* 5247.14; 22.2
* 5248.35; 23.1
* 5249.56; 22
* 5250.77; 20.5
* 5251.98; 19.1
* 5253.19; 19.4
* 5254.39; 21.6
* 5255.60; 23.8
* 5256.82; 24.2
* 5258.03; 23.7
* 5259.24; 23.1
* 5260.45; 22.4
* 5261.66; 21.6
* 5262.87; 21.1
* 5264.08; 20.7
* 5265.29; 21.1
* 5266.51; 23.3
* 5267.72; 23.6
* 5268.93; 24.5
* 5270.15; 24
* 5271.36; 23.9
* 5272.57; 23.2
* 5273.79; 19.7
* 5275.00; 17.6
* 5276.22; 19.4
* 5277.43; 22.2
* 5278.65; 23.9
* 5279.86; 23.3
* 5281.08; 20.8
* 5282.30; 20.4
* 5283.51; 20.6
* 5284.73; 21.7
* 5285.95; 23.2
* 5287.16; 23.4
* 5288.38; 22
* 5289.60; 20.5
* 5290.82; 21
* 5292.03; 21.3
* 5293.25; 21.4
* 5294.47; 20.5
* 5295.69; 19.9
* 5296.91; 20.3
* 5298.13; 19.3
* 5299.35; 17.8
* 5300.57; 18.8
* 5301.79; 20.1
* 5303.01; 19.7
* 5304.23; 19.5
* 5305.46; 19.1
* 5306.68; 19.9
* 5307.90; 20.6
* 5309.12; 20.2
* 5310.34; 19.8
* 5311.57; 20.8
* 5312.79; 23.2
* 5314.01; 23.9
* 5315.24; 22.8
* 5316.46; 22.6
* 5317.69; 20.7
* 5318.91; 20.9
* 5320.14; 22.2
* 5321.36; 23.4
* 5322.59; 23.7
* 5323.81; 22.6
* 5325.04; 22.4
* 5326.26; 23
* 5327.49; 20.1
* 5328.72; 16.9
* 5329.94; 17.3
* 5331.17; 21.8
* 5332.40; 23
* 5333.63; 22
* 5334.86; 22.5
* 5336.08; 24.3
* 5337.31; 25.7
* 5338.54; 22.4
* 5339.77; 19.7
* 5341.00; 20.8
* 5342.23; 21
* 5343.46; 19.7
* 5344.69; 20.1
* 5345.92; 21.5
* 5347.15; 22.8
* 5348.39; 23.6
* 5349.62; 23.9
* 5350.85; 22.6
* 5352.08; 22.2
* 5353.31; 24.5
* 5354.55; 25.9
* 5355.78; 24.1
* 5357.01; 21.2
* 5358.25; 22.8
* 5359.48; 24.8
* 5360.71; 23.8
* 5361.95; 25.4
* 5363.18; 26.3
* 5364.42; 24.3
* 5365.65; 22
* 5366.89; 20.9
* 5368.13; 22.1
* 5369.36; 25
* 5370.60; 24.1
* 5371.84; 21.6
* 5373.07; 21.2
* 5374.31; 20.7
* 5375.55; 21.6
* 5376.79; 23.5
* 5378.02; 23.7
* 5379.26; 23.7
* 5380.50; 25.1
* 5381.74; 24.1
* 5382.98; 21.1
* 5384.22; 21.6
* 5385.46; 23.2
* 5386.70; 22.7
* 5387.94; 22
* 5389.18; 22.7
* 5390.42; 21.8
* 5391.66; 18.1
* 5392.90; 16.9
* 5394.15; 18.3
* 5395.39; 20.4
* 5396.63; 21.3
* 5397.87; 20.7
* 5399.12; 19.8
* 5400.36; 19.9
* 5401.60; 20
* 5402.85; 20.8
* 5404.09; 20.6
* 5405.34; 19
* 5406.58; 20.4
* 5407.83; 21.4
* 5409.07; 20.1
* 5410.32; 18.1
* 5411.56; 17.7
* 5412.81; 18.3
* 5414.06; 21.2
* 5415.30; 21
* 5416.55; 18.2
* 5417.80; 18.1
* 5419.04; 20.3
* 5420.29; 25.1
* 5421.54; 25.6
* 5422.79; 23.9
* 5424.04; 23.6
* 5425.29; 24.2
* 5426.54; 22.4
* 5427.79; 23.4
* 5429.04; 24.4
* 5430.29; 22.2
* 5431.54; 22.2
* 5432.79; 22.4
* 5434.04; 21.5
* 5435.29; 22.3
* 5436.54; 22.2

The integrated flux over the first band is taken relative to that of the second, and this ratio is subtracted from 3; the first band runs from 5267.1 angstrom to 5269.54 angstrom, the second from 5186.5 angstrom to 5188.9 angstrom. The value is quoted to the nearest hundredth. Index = 1.98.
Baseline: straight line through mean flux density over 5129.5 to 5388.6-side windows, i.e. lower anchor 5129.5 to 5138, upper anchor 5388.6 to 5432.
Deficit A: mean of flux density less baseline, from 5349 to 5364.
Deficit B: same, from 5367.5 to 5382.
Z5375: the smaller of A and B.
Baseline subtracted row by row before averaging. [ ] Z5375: 2.1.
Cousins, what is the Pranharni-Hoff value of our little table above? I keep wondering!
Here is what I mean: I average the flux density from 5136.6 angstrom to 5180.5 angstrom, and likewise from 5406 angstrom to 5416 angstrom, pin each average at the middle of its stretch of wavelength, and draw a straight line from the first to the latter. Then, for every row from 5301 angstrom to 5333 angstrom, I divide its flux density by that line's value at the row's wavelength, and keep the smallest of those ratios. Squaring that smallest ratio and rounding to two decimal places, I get 0.74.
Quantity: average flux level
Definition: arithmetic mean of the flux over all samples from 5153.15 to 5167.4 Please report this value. 19.2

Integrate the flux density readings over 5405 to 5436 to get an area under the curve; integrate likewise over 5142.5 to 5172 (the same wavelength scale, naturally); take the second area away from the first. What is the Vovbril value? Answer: 109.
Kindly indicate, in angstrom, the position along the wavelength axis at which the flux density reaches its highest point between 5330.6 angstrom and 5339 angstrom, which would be 5337.31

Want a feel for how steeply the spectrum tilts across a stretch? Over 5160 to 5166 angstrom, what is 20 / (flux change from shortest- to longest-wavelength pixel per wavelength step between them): -26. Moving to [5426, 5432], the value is -500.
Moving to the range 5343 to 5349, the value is 25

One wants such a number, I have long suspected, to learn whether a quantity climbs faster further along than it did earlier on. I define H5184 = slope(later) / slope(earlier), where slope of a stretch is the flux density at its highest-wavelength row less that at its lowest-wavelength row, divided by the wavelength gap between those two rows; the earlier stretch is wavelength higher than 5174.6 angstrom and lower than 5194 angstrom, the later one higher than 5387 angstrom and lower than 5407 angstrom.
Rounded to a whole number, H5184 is 0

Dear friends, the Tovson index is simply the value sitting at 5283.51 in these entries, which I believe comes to 20.6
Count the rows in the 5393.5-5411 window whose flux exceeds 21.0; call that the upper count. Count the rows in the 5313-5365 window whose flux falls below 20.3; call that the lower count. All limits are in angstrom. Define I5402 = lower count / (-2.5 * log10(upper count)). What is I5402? -8.0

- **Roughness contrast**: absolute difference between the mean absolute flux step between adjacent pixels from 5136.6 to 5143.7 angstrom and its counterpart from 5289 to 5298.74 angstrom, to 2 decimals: 0.68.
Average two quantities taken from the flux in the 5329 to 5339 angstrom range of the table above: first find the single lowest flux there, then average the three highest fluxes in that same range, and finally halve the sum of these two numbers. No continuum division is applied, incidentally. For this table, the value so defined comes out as 20.8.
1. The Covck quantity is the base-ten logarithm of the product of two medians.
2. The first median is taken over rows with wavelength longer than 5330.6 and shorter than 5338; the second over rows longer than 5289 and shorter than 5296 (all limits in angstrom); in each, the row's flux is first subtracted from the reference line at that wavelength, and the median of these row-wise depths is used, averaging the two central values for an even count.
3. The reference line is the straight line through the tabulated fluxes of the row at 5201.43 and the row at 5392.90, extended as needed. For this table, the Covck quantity 1.1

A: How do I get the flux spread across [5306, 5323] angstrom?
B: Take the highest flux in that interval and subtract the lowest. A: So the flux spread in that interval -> 4.1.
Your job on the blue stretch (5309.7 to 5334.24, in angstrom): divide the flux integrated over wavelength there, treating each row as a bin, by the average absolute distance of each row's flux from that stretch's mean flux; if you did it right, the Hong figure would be 352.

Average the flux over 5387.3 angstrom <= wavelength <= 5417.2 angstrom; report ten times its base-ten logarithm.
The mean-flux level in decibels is 13.0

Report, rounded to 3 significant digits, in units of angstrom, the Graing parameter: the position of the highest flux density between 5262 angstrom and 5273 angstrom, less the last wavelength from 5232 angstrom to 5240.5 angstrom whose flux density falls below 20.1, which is 35.1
